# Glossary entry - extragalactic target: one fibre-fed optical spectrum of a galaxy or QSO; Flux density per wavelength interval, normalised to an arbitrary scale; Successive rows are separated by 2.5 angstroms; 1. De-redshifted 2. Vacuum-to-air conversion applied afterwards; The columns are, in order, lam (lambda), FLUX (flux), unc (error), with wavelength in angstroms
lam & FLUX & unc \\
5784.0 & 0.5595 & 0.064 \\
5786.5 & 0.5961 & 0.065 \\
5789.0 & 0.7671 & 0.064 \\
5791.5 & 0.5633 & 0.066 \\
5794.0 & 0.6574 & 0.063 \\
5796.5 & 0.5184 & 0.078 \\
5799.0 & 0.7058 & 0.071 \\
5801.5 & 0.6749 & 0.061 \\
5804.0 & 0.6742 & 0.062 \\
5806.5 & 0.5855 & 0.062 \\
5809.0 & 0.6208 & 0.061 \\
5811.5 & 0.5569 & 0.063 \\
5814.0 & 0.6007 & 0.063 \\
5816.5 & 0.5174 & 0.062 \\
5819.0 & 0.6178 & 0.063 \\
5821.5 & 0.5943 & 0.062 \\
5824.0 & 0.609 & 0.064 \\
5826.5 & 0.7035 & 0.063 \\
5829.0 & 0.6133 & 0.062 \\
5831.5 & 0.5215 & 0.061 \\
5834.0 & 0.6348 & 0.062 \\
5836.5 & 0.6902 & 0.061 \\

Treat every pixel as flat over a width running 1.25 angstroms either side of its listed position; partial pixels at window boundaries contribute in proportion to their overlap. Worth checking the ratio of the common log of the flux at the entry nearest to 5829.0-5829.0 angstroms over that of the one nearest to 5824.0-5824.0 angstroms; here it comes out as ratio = 1.0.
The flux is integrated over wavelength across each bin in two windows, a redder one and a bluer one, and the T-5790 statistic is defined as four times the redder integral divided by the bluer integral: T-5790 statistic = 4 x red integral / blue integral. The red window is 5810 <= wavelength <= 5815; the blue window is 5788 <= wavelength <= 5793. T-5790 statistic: 3.5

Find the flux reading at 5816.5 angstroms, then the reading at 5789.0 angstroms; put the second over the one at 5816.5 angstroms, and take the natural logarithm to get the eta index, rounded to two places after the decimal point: 0.39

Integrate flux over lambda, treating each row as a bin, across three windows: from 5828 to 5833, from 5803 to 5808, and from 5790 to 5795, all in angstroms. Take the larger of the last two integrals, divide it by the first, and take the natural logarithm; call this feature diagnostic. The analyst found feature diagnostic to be 0.10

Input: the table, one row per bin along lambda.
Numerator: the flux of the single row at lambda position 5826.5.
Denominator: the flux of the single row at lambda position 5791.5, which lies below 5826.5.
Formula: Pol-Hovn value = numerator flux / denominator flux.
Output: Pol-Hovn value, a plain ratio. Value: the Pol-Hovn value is 1.2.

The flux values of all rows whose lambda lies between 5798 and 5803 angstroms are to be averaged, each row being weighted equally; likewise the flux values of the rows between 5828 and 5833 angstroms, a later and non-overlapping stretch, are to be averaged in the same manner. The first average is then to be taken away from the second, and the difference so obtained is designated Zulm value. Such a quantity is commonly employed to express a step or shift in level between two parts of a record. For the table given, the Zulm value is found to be -0.12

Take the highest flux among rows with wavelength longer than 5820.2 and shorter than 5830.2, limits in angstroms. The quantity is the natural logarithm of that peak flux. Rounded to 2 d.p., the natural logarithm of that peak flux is -0.35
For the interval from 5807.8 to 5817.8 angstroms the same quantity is -0.48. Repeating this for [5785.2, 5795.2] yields -0.27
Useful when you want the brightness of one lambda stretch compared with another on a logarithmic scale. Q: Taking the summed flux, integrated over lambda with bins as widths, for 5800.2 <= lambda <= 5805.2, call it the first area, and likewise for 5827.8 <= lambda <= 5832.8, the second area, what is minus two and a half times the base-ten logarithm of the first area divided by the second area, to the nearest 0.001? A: -0.188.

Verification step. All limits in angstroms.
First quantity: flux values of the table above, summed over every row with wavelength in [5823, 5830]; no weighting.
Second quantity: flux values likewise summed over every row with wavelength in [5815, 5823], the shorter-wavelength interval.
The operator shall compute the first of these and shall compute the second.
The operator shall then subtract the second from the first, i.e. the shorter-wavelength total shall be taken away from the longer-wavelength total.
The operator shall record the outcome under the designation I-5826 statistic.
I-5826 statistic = 0.20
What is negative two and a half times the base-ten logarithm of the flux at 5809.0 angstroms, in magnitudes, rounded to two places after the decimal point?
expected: 0.52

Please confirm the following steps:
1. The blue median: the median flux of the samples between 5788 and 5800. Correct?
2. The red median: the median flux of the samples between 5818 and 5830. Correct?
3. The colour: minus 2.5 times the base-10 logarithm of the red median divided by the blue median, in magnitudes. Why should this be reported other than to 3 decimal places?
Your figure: 0.075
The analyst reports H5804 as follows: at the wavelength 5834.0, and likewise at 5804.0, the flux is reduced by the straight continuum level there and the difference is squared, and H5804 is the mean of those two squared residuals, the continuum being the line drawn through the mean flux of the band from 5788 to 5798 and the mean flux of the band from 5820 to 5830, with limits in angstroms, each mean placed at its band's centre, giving 0.0011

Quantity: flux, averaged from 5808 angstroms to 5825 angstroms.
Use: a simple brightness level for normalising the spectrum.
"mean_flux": 0.59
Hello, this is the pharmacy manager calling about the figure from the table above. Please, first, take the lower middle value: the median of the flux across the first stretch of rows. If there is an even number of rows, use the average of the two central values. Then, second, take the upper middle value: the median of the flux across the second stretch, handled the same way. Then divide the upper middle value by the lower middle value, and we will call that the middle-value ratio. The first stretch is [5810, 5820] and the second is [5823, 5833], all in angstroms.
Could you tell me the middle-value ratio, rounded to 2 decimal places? 1.06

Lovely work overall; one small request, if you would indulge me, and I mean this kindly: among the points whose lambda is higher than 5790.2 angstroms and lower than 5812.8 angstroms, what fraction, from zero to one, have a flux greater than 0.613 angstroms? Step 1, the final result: 0.56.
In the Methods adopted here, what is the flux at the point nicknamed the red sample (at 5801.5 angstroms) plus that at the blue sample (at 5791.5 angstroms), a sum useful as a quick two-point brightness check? 1.24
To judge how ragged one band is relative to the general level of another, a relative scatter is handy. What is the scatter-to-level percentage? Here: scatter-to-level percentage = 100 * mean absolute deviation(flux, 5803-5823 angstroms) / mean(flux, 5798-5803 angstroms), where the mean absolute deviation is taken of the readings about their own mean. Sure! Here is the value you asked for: 4.7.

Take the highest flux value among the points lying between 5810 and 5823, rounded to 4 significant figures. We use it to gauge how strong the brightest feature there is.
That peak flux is 0.6178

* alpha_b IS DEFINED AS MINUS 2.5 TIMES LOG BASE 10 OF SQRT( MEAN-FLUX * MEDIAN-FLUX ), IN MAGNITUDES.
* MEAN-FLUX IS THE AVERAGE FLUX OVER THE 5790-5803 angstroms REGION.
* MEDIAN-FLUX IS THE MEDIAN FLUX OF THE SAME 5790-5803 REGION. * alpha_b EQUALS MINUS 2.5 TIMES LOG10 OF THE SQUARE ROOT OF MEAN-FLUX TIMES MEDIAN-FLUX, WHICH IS 0.48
